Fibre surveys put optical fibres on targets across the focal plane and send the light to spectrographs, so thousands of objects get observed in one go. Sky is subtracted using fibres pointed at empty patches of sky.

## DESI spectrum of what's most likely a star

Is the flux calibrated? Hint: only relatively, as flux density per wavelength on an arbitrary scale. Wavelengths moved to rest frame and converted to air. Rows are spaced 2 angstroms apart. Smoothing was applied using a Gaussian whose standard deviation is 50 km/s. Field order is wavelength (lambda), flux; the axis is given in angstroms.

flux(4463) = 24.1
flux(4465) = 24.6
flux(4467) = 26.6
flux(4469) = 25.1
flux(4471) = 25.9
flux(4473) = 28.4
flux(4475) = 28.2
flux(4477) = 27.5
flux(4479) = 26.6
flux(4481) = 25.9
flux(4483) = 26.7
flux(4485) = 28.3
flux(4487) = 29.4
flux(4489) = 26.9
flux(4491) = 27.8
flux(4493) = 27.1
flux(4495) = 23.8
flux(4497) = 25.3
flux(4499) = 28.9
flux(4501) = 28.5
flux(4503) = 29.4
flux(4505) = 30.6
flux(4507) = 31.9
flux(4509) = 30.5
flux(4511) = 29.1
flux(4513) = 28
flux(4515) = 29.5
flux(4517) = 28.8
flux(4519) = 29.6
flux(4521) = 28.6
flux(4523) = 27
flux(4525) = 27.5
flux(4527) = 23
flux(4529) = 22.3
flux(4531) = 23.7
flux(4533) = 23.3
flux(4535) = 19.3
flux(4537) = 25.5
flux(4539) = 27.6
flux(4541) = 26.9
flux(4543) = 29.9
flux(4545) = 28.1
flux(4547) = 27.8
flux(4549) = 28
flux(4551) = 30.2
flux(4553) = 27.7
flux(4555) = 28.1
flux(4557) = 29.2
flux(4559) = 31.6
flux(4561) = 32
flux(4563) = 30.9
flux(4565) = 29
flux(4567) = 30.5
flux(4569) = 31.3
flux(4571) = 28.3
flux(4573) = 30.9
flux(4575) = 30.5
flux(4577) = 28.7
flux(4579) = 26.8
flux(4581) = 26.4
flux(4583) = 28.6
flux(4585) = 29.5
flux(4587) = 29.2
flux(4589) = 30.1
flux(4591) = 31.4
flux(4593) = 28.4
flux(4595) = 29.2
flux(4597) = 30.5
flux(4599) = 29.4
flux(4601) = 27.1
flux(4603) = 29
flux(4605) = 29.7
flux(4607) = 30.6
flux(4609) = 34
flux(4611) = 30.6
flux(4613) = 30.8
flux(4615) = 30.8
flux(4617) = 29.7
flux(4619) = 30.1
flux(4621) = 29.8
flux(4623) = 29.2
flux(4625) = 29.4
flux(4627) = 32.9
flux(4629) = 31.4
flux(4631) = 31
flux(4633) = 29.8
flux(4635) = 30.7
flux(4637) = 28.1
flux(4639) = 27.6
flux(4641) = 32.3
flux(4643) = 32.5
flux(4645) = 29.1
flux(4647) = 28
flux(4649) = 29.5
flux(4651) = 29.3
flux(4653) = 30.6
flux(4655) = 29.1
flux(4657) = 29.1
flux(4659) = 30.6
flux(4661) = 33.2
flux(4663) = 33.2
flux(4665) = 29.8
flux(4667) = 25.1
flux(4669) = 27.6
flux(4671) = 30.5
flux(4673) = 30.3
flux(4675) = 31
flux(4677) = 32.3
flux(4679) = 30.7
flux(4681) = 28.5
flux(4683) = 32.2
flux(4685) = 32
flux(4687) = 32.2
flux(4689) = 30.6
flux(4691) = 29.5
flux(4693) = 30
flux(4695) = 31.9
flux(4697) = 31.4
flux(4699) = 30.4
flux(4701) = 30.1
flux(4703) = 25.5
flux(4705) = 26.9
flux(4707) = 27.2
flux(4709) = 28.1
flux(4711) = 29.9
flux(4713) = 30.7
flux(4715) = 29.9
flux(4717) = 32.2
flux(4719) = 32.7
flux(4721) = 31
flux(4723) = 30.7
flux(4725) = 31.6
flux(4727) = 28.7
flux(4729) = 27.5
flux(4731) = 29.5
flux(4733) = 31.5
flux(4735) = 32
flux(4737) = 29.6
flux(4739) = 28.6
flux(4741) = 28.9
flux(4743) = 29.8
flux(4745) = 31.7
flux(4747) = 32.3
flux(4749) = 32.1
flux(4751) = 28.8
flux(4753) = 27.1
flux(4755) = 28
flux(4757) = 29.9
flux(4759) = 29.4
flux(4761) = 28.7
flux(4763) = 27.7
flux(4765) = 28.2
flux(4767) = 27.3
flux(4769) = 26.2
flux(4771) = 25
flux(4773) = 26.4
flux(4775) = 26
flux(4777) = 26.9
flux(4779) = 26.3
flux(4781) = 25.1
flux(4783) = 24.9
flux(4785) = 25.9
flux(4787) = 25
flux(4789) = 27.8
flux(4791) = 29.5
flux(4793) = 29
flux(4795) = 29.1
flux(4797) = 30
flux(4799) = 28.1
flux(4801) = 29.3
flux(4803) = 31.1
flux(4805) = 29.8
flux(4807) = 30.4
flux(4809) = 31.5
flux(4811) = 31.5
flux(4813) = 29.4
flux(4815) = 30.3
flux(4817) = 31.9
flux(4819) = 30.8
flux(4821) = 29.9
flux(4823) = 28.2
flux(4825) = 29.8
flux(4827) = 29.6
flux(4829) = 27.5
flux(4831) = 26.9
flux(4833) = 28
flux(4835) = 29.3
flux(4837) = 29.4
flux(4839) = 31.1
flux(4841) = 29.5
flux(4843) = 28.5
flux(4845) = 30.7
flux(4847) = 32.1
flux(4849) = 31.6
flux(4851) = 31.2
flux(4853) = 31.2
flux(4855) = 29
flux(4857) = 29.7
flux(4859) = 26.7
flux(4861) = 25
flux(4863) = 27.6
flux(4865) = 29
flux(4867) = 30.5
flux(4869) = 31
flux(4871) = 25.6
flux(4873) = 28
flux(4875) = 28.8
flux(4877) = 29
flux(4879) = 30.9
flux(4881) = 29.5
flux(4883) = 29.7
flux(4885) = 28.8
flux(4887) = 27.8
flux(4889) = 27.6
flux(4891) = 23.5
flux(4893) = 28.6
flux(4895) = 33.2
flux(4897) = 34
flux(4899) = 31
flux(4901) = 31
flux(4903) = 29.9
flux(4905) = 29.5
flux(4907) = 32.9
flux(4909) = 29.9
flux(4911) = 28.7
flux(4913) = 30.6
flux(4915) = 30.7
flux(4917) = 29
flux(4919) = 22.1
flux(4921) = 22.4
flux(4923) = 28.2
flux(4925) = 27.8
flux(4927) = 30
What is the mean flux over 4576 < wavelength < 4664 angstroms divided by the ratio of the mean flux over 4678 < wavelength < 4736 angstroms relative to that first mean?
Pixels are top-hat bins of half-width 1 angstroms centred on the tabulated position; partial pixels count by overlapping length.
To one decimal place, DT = 29.7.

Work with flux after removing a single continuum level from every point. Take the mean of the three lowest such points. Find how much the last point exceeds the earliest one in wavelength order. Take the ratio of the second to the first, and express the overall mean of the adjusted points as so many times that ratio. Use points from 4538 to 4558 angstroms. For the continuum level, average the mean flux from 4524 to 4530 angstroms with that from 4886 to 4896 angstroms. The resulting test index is 1.6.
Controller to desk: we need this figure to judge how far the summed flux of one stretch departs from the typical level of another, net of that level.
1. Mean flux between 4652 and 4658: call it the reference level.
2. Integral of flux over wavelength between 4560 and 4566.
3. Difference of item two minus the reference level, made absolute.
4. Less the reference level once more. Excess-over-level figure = 125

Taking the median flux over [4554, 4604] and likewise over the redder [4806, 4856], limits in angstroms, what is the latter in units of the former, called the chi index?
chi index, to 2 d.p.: 1.02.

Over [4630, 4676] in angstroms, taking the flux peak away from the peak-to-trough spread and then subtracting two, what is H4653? -27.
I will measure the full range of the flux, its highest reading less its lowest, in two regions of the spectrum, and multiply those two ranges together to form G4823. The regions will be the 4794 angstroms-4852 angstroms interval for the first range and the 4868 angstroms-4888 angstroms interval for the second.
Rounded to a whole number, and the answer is 28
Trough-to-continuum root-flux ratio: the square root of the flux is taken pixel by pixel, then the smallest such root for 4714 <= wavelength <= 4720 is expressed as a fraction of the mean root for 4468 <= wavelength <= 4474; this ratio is 1.063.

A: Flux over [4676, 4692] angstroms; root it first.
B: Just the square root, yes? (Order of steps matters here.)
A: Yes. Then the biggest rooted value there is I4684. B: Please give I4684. 5.68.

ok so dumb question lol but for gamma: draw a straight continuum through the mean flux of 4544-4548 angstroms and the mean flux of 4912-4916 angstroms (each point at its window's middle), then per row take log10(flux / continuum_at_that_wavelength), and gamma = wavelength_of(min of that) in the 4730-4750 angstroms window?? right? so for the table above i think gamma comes 4739 angstroms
